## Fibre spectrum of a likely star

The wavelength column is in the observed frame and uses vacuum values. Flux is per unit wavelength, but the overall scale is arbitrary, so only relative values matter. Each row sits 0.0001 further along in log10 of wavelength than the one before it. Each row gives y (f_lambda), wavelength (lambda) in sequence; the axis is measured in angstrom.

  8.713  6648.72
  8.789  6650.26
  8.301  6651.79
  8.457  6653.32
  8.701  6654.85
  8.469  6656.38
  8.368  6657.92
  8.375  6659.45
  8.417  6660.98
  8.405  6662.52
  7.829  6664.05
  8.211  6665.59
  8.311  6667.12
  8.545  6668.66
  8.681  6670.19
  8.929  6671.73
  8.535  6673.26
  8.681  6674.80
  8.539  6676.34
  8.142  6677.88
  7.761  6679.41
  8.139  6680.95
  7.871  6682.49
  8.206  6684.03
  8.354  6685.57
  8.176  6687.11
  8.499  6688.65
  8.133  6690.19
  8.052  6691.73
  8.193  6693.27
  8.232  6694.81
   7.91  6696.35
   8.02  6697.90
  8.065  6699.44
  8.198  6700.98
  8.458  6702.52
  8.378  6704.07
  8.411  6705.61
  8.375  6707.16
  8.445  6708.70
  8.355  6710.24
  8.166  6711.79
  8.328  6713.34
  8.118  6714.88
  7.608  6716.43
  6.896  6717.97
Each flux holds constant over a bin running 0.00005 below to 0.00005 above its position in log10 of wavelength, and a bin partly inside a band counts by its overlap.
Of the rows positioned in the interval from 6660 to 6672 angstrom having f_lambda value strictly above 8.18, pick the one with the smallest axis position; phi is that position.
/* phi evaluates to 6660.98 angstrom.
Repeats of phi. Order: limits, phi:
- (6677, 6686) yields 6684.03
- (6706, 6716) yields 6707.16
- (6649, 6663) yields 6650.26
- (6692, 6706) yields 6693.27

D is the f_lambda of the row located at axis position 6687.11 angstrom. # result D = 8.176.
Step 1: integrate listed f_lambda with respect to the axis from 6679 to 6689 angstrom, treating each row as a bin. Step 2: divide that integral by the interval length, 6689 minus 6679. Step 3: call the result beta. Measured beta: 8.14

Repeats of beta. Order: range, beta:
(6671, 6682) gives 8.38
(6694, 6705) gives 8.18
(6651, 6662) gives 8.44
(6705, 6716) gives 8.29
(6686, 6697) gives 8.18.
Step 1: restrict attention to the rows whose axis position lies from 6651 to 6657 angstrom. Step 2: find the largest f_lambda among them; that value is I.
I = 8.701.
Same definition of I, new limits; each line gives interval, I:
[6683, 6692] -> 8.499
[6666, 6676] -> 8.929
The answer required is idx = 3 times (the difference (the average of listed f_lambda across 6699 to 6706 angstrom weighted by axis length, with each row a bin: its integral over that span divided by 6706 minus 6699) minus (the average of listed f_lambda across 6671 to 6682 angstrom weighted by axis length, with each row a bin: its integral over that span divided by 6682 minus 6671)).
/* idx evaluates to -0.2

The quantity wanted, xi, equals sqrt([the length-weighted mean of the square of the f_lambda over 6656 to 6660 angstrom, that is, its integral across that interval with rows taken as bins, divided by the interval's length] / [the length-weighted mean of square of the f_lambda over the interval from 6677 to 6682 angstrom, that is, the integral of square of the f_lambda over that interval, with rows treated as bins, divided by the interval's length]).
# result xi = 1.05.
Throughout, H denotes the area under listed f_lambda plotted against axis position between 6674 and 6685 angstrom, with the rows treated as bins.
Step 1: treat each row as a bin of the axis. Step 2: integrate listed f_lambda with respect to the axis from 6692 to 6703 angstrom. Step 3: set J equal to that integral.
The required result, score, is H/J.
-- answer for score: 1.01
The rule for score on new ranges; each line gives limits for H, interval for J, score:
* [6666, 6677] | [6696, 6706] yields 1.15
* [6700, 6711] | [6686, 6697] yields 1.02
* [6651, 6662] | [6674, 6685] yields 1.03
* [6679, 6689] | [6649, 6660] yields 0.87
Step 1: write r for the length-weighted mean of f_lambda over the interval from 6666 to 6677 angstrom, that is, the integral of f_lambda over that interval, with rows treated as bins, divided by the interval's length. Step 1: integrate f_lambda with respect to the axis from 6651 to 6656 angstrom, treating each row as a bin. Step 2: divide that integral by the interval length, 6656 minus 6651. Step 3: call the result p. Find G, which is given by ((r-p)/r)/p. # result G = 0.001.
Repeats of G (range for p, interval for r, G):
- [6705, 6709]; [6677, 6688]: -0.004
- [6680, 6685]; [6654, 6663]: 0.006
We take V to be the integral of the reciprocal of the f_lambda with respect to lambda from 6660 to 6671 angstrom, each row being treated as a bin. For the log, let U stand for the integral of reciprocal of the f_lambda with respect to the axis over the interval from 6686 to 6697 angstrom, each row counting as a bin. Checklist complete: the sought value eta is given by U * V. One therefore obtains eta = 1.78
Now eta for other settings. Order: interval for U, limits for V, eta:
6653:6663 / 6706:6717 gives 1.58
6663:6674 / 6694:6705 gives 1.76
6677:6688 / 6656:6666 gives 1.64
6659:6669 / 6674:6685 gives 1.62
